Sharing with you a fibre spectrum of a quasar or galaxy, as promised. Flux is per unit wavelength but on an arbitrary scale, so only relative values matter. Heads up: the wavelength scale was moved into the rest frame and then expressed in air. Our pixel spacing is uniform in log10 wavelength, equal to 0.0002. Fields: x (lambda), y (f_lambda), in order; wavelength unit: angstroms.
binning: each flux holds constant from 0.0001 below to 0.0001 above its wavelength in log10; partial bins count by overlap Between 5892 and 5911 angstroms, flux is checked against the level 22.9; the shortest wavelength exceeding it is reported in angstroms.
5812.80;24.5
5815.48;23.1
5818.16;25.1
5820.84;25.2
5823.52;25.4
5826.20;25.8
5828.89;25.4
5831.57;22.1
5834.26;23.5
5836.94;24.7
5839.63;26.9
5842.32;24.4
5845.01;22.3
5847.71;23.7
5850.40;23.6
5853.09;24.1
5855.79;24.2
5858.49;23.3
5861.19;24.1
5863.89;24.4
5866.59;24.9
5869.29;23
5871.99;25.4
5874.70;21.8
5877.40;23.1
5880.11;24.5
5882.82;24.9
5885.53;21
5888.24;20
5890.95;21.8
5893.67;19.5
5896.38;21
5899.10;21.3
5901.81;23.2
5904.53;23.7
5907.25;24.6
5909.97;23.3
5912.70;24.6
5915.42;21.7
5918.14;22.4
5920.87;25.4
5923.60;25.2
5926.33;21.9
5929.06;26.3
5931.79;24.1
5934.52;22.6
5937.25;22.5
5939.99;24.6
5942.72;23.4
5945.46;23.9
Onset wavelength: 5901.81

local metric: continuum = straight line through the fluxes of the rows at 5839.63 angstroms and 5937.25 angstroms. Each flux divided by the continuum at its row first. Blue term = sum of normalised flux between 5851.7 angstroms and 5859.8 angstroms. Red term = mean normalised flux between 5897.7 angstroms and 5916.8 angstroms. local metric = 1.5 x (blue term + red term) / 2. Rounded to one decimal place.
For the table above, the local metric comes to 2.8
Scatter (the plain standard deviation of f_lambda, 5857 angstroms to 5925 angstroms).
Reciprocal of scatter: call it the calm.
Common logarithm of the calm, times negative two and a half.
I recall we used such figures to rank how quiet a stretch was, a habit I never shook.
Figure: 0.6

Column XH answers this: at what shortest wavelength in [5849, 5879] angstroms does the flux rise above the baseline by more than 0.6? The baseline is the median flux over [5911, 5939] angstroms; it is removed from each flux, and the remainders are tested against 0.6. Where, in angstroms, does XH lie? 5853.09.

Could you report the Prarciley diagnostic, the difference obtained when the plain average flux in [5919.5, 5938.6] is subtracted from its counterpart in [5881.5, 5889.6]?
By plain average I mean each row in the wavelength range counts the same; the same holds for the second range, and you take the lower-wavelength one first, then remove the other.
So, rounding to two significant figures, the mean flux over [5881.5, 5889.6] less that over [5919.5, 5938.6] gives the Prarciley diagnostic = -2.0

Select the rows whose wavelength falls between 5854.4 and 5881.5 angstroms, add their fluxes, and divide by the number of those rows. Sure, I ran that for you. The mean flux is 23.9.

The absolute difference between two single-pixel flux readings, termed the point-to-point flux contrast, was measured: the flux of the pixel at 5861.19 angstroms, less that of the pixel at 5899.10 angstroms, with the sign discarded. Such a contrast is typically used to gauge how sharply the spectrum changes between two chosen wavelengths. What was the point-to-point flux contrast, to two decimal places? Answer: 2.80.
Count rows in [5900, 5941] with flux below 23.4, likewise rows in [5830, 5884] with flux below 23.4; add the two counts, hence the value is 13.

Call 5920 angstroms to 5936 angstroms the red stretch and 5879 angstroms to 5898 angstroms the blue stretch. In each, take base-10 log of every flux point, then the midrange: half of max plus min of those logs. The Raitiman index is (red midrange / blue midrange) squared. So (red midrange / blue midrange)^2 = 1.06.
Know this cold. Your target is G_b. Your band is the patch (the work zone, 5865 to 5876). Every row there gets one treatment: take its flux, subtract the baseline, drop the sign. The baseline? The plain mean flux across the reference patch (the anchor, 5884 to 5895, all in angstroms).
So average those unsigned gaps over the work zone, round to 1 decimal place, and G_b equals 3.2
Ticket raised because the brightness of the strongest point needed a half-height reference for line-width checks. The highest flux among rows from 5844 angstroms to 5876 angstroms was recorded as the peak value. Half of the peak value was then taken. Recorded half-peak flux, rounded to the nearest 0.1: 12.7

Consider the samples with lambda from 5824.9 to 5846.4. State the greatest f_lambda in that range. 26.9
